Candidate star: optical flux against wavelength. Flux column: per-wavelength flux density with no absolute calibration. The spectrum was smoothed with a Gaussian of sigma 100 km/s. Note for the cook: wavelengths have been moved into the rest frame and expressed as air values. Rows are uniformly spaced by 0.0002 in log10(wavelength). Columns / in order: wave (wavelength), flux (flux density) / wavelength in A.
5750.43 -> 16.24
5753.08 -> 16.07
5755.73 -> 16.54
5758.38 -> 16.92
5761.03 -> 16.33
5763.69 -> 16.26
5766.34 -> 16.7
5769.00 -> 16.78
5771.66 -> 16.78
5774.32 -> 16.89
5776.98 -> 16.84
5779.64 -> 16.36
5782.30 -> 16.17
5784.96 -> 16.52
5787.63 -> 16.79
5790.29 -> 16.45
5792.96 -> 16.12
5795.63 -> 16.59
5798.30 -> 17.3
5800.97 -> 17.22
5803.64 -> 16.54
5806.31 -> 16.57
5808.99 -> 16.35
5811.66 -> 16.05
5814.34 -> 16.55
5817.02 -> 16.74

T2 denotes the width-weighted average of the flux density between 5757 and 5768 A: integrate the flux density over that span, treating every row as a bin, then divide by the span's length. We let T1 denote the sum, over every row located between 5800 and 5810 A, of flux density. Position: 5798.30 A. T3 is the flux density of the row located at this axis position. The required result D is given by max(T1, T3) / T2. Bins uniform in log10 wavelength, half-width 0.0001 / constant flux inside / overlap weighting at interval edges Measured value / 4.027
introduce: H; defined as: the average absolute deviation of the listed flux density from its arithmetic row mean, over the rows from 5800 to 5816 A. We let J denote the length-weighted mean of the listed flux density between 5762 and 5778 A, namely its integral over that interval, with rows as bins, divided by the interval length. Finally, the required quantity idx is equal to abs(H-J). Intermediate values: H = 0.23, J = 16.7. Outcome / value 16.45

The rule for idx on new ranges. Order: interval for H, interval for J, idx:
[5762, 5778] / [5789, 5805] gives 16.55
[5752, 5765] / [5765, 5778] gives 16.55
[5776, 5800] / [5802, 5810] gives 16.25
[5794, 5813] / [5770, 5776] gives 16.48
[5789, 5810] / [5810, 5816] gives 16.02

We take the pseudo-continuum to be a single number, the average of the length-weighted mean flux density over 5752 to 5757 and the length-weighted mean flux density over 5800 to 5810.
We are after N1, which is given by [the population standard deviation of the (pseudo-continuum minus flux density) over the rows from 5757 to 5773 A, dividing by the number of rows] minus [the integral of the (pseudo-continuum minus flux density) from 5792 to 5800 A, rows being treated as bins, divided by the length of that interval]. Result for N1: 0.48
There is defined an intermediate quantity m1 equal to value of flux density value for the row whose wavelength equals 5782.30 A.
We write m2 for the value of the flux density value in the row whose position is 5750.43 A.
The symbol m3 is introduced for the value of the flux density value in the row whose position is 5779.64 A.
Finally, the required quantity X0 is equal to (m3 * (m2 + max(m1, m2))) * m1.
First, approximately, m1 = 16.17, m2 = 16.24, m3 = 16.36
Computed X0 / 8592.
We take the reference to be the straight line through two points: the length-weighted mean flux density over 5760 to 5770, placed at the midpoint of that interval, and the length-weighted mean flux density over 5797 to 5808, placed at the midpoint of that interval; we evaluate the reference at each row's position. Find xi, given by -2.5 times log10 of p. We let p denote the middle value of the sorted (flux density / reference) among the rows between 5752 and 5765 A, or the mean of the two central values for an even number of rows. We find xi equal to 0.009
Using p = 0.99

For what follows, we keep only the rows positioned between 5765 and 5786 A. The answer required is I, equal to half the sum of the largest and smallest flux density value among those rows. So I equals 16.5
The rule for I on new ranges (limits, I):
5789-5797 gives 16.4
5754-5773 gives 16.6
